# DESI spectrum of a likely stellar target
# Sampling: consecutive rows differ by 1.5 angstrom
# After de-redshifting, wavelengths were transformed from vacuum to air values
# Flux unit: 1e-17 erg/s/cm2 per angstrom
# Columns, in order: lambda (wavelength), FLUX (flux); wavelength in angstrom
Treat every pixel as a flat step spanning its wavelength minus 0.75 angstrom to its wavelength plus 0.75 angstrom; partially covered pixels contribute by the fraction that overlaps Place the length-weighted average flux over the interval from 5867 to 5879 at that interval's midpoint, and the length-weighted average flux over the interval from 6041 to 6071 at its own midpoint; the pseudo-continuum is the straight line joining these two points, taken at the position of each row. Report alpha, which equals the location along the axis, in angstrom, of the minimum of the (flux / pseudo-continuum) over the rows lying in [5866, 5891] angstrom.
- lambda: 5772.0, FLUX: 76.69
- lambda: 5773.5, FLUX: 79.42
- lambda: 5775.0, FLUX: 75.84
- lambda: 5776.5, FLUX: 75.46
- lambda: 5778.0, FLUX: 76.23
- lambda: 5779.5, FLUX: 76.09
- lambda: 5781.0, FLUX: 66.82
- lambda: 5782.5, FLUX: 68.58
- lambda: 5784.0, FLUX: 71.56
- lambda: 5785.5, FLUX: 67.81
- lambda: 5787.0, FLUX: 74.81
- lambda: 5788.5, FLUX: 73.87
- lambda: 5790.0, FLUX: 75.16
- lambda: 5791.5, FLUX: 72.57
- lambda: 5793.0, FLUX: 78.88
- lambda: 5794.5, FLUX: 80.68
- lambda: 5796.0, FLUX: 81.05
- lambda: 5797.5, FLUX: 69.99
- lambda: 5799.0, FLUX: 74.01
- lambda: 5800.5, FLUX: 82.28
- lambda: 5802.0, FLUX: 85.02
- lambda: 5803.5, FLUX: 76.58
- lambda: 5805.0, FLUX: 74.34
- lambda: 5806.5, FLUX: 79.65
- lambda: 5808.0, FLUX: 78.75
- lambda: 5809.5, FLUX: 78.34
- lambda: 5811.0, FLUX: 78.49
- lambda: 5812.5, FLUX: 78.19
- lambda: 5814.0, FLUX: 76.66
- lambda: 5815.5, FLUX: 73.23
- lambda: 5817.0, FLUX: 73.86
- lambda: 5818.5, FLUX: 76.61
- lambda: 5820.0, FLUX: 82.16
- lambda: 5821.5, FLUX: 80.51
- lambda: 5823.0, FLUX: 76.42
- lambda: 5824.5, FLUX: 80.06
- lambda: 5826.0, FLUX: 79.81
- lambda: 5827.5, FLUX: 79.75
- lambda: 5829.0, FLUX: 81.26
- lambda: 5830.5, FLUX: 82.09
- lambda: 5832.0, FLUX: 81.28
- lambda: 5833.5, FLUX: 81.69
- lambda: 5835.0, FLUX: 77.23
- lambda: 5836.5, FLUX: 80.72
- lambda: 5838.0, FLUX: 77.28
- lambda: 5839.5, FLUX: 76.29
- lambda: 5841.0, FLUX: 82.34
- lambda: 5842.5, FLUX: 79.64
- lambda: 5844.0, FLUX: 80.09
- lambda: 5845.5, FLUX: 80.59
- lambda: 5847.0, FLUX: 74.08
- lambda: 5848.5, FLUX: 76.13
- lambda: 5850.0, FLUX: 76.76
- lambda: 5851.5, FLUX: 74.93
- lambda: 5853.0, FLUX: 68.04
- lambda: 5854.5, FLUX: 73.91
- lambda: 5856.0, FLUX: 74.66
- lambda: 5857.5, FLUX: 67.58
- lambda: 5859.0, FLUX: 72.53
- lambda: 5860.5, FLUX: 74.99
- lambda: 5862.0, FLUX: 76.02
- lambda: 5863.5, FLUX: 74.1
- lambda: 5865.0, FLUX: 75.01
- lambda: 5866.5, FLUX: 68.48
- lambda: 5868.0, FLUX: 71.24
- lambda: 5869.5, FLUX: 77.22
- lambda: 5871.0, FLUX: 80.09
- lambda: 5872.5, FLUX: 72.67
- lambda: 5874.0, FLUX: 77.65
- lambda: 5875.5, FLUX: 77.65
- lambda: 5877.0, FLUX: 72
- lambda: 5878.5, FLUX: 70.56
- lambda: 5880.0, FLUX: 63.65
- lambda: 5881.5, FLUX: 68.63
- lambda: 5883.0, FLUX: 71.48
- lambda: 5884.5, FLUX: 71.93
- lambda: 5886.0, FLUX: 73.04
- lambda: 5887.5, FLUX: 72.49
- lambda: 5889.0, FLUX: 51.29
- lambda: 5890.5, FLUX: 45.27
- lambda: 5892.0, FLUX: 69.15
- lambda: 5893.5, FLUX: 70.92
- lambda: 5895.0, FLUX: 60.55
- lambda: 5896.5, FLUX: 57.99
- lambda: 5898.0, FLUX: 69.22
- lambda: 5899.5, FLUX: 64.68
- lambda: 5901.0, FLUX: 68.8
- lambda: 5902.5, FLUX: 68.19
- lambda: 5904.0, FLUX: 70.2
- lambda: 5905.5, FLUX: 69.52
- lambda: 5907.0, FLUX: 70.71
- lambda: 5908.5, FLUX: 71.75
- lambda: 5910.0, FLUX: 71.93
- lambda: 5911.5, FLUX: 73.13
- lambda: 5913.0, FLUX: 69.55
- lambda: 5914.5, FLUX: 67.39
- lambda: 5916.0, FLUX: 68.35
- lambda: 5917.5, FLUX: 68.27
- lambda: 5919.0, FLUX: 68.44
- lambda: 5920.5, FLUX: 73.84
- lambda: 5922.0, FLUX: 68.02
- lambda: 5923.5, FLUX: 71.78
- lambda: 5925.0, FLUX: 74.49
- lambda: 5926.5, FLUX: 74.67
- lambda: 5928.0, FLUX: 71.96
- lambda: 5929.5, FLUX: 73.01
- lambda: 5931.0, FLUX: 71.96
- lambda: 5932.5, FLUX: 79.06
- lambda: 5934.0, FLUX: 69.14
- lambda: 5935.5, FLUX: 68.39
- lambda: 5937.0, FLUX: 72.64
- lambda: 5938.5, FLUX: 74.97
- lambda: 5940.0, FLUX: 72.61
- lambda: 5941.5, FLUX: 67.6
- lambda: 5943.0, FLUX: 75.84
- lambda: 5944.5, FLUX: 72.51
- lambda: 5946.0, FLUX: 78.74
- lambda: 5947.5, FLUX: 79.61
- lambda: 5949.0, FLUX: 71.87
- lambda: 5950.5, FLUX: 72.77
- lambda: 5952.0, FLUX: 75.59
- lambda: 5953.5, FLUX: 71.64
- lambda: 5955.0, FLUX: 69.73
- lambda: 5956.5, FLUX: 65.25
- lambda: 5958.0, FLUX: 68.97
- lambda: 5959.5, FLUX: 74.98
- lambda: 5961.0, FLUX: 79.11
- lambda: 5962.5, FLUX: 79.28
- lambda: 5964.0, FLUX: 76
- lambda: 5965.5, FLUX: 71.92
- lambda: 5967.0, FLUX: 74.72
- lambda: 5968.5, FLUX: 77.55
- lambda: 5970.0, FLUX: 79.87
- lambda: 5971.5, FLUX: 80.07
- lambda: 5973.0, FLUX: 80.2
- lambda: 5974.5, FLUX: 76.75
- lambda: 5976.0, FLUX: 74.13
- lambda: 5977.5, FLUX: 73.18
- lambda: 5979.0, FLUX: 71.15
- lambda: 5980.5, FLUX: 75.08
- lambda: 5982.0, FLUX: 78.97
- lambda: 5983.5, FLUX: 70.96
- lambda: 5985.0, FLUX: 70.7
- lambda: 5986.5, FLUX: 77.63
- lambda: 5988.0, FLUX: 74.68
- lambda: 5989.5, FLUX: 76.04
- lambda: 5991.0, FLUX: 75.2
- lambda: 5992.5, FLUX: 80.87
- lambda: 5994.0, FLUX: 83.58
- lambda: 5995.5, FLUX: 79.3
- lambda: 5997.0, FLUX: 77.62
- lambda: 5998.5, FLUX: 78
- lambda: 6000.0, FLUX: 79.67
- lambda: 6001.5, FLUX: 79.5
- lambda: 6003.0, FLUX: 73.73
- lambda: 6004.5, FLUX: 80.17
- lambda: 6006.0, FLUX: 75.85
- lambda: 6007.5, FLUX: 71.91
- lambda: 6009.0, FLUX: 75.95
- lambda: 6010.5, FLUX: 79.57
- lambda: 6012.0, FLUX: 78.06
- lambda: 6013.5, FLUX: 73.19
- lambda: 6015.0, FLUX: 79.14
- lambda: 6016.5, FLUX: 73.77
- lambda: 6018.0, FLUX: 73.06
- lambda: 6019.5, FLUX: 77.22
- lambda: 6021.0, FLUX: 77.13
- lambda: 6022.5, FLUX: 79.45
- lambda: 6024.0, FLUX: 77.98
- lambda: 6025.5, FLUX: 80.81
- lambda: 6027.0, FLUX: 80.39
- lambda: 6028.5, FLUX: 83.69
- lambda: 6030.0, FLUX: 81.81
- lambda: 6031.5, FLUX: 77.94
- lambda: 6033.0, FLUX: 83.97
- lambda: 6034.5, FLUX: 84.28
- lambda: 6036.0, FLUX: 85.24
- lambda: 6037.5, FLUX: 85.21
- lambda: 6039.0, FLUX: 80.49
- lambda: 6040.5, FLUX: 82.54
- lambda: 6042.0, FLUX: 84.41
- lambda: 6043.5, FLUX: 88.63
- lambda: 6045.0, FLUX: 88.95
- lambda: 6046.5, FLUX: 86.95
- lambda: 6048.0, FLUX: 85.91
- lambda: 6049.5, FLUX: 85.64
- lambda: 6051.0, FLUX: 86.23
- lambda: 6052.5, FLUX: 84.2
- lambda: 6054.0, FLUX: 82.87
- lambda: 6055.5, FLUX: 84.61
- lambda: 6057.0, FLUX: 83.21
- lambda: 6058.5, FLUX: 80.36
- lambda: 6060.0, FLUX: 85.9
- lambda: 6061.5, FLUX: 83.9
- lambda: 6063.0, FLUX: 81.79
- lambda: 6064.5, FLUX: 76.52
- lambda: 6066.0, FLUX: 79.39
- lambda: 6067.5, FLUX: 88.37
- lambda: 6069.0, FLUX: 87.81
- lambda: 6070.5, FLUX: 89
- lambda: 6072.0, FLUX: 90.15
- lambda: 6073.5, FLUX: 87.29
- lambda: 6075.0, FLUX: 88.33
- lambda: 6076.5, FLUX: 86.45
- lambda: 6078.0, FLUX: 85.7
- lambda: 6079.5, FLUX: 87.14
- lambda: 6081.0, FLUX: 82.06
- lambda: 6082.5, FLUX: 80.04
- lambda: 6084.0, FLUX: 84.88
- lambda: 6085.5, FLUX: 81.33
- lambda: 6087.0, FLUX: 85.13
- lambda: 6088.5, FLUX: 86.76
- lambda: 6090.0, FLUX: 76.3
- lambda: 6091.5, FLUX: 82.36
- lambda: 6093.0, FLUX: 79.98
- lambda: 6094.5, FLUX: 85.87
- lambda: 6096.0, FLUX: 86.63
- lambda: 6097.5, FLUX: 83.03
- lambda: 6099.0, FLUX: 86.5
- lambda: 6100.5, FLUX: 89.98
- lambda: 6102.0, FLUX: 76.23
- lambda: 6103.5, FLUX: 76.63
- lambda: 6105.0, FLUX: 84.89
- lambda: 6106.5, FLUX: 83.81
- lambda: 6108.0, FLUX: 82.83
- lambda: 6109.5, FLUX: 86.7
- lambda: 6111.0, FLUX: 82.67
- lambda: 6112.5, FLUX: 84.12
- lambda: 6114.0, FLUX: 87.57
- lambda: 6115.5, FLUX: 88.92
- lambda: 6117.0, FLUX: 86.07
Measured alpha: 5890.5 angstrom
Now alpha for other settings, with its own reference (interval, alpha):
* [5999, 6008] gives 6007.5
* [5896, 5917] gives 5896.5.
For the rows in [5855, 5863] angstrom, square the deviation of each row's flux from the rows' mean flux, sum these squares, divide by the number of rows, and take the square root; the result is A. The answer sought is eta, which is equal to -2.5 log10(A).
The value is -1.2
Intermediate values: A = 3.0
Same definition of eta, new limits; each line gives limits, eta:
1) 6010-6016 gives -1.0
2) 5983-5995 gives -1.6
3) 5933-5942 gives -1.1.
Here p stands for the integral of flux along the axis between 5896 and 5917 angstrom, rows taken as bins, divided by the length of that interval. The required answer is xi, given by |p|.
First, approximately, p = 69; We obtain 68.8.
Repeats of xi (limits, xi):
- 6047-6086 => 84.6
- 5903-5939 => 71.3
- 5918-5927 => 71.7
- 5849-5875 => 73.9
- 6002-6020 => 76.0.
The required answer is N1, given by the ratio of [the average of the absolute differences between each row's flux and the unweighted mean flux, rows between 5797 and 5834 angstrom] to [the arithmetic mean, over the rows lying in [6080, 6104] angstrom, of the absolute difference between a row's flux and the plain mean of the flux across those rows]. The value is 0.8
